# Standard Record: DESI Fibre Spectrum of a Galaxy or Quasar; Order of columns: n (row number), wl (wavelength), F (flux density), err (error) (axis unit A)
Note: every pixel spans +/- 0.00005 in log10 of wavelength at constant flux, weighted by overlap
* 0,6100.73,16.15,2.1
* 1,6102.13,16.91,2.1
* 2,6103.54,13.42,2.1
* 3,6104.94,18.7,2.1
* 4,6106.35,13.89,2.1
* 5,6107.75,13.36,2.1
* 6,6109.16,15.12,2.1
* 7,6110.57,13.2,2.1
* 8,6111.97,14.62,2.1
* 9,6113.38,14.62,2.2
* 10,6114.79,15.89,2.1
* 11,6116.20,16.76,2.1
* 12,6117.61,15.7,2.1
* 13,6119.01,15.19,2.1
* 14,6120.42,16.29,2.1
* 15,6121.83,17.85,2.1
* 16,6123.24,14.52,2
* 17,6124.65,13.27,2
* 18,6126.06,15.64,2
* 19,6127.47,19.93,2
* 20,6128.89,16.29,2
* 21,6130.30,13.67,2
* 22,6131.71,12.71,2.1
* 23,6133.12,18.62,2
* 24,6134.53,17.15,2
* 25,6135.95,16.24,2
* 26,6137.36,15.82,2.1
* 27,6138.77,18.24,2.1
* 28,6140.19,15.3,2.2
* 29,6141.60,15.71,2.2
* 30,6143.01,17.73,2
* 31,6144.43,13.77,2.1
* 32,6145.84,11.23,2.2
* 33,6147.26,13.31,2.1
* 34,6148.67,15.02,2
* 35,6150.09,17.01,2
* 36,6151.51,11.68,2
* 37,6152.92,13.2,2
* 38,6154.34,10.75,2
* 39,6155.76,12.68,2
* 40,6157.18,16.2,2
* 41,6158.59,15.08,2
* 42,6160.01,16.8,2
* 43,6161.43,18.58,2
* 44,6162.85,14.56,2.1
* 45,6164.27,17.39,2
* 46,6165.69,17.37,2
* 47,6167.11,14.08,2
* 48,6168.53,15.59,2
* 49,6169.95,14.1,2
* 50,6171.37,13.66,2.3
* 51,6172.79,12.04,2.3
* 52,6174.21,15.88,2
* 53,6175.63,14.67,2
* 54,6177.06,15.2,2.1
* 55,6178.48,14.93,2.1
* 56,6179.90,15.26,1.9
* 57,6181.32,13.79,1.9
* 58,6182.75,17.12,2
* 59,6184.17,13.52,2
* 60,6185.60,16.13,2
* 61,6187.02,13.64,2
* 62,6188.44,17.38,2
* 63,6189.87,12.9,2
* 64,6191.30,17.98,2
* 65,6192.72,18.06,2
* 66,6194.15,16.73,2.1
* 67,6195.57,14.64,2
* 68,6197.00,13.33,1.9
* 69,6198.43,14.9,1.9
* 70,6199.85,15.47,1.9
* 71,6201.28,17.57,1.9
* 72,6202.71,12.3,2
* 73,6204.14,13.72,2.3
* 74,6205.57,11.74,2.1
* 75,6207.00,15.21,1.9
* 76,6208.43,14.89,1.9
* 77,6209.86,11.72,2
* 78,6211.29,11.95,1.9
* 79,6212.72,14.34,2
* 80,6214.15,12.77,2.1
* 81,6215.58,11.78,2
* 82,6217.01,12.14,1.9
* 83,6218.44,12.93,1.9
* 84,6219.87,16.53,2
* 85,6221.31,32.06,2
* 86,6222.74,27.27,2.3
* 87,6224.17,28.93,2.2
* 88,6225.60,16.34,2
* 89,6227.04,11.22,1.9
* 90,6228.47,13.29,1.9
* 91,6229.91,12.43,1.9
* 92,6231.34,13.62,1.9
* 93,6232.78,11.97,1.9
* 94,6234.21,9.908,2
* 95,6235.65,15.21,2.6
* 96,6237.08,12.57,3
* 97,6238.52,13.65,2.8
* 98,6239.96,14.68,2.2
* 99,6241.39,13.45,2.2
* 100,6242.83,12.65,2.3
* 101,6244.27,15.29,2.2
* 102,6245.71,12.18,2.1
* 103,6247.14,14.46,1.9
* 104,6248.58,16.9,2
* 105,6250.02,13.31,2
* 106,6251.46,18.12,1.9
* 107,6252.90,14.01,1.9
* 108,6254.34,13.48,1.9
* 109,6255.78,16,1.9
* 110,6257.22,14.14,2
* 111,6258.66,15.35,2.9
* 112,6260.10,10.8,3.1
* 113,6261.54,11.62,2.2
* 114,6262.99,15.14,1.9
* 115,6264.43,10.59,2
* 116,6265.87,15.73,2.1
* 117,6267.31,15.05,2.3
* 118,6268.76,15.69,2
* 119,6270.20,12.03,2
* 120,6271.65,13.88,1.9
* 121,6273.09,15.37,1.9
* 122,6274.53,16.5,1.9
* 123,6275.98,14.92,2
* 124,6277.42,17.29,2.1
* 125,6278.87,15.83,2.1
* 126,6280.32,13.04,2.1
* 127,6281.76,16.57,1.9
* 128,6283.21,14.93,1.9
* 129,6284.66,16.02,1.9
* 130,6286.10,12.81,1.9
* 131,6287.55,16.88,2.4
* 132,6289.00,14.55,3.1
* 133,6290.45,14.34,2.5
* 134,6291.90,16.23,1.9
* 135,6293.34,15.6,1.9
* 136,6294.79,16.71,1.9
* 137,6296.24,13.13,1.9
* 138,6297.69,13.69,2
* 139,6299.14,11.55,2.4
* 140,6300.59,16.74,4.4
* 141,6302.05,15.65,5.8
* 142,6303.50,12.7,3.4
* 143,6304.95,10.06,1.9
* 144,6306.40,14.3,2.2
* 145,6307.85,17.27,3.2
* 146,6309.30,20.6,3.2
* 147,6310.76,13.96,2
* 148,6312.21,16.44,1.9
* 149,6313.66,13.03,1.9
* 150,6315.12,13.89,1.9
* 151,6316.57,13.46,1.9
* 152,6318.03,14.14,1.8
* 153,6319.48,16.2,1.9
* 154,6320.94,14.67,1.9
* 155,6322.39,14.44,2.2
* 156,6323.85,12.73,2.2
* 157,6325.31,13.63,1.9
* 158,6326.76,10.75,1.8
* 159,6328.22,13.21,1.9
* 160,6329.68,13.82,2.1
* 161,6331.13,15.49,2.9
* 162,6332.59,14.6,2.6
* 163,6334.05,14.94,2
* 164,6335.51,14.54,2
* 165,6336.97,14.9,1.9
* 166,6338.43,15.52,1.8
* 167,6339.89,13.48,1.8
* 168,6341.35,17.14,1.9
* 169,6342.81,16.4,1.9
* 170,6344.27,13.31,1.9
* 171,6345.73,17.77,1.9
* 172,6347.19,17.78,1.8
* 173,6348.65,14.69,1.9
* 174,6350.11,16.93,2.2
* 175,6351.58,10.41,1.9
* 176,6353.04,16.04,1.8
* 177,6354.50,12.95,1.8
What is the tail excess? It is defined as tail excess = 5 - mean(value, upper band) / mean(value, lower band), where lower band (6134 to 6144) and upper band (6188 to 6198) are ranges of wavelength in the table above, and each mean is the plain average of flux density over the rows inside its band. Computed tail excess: 4.04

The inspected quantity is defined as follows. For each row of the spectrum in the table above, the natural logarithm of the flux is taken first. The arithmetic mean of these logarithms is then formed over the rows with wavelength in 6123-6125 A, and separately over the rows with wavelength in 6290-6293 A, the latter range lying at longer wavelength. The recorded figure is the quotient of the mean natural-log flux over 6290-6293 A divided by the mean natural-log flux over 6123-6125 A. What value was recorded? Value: 1.04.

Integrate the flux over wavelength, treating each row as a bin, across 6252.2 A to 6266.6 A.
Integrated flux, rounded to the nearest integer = 197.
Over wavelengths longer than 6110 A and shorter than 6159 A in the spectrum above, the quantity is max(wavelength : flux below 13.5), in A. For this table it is 6155.76 A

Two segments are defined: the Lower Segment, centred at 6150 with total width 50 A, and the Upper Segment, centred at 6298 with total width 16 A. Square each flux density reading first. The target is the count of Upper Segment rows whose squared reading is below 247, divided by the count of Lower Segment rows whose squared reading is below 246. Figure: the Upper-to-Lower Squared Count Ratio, 0.4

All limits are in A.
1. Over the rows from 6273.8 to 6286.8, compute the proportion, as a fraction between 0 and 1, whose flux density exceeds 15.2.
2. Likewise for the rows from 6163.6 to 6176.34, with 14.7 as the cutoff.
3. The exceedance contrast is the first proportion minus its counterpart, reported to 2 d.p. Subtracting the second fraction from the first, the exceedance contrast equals 0.11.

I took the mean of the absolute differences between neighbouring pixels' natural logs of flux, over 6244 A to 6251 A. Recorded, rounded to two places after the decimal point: 0.20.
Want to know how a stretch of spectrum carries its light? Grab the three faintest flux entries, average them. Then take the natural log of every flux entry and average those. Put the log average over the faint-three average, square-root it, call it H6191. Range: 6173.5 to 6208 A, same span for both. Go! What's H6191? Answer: 0.469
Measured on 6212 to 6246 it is 0.494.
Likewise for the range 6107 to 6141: 0.458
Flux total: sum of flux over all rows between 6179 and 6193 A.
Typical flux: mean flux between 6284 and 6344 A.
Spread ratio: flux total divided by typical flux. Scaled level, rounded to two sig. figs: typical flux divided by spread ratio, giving 1.4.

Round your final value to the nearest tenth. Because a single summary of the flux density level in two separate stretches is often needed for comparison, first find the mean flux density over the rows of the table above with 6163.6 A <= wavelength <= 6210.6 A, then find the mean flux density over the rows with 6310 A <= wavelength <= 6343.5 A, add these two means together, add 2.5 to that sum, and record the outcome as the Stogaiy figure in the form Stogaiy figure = 31.8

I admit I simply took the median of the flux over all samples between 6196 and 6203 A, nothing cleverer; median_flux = 14.9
